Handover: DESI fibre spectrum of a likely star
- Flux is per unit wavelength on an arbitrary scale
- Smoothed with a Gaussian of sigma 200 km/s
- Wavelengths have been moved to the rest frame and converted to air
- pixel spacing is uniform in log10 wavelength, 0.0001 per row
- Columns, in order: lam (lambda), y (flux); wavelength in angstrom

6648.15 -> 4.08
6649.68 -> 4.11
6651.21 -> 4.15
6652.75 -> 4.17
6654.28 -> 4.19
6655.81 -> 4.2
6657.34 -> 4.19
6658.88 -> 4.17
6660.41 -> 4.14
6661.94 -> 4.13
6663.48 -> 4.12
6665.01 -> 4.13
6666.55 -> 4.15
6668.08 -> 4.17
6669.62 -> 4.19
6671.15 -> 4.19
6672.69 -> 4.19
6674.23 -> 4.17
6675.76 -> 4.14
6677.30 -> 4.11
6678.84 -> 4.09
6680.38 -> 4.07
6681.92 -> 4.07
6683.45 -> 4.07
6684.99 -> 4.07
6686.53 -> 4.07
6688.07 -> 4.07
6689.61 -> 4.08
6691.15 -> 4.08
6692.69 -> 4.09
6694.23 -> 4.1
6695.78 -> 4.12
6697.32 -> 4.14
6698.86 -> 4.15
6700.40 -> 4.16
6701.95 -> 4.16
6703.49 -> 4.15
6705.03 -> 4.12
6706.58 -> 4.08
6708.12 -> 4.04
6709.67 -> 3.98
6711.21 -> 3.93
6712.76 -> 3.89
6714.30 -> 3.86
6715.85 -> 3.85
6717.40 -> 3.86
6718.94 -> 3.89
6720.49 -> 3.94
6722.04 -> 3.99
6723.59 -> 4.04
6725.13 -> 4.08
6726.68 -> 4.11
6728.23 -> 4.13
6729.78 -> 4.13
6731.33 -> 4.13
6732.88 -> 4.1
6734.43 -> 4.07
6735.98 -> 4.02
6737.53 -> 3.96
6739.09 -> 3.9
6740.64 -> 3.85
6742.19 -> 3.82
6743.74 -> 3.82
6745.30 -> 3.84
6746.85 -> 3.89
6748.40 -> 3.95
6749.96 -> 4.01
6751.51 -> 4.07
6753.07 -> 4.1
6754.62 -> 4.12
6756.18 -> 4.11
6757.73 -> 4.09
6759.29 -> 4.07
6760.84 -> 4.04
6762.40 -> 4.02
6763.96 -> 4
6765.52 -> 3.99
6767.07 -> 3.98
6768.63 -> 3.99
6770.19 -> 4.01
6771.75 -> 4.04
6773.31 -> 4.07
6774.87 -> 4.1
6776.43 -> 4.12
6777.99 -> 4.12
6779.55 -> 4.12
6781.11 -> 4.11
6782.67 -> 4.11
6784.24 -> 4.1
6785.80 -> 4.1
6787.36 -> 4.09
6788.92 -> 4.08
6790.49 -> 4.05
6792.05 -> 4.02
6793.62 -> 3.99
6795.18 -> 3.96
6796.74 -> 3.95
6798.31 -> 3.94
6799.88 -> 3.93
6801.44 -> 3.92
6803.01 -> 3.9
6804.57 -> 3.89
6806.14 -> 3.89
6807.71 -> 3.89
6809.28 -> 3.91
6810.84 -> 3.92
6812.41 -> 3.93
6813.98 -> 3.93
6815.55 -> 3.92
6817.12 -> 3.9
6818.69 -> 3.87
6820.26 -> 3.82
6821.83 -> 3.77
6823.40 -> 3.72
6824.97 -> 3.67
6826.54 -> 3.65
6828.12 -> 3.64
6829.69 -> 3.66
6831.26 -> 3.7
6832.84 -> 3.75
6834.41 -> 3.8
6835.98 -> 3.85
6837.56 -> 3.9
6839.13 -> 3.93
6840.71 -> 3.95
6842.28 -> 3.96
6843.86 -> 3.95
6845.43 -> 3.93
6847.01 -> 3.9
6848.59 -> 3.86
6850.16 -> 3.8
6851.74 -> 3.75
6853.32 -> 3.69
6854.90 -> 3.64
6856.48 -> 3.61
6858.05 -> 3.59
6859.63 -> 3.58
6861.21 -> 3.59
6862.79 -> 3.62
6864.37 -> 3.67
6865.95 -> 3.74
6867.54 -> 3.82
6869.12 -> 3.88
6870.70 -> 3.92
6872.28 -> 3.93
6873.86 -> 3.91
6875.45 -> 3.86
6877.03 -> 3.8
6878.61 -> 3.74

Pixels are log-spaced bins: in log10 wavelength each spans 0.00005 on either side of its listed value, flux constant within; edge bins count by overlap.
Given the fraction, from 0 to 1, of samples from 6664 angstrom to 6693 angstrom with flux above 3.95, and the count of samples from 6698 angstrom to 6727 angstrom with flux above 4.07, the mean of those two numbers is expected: 4.5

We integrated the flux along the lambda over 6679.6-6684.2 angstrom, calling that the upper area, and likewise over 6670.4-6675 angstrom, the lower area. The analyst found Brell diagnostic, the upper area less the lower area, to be -0.5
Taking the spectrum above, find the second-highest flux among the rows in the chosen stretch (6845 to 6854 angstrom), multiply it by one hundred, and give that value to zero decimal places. 390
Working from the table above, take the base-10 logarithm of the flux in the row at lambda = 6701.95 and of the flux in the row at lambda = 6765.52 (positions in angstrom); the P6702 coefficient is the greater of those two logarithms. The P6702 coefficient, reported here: 0.619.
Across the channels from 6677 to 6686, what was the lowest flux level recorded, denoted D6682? 4.07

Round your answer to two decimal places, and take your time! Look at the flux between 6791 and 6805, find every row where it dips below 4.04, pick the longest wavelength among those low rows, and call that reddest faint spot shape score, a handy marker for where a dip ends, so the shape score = 6804.57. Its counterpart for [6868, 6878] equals 6877.03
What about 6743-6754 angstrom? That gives 6749.96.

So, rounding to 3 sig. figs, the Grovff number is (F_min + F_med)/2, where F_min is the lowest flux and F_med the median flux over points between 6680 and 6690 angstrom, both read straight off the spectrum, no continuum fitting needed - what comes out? 4.07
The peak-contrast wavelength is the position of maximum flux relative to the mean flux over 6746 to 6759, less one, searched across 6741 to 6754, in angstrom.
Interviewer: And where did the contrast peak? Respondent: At 6753.07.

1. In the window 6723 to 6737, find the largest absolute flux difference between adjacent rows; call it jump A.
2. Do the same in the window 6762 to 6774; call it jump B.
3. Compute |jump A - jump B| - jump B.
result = -0.010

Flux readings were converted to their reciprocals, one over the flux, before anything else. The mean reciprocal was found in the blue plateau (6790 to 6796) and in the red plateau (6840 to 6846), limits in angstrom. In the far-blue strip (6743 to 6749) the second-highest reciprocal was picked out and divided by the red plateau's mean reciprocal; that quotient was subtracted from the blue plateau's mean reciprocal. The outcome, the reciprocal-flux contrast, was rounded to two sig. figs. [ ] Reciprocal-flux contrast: -0.78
